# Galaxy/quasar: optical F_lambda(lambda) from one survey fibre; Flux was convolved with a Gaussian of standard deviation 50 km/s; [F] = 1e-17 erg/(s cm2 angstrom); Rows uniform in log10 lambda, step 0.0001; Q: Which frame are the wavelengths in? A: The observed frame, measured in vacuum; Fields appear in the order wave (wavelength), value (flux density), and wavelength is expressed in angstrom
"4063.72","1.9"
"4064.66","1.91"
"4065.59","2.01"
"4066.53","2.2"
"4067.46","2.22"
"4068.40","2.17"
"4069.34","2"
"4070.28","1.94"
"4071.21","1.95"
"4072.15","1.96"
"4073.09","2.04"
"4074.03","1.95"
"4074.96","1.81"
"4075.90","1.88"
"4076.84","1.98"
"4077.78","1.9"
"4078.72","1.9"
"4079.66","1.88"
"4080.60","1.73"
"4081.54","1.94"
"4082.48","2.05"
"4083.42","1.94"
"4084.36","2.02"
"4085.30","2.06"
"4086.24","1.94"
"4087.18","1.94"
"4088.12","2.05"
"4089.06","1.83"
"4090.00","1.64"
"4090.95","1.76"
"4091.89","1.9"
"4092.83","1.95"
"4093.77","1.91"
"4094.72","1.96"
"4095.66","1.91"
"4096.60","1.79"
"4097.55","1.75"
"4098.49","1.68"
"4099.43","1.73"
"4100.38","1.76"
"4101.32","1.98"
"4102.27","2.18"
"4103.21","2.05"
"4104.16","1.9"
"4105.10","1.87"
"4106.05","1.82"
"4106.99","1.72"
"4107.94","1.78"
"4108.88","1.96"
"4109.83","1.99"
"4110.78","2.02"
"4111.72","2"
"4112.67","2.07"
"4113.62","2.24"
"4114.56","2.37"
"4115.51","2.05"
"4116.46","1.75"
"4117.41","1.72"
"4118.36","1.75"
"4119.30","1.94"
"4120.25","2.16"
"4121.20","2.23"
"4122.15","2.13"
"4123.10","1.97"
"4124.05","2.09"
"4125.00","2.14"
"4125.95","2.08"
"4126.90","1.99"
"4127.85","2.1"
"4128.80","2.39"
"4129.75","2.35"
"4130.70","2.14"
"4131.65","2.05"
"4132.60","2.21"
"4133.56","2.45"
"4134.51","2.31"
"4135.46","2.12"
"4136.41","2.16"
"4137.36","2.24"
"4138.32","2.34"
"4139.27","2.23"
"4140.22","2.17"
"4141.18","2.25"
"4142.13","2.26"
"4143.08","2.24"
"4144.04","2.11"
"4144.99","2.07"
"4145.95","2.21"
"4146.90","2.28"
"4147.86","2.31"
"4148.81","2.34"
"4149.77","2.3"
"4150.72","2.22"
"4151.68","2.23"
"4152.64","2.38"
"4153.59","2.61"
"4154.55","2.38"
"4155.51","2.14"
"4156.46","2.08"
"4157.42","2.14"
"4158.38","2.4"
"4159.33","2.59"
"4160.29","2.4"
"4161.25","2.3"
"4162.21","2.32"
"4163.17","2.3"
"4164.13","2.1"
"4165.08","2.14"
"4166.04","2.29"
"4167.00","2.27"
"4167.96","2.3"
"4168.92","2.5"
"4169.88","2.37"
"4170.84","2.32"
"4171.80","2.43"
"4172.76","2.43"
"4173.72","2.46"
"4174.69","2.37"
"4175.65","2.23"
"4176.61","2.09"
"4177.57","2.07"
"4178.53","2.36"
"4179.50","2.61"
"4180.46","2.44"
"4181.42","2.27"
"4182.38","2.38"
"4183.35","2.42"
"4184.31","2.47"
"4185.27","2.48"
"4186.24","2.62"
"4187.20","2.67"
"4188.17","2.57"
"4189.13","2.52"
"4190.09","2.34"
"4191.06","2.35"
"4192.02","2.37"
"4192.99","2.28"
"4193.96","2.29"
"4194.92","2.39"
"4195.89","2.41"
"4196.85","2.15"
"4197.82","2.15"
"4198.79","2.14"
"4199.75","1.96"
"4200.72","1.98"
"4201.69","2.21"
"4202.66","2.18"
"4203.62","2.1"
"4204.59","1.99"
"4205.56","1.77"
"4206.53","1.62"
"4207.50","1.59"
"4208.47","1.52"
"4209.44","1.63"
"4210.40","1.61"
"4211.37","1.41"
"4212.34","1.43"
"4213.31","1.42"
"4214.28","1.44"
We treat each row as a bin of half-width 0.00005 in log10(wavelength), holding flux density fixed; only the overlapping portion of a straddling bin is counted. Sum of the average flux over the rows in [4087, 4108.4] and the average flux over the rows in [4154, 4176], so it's 4.18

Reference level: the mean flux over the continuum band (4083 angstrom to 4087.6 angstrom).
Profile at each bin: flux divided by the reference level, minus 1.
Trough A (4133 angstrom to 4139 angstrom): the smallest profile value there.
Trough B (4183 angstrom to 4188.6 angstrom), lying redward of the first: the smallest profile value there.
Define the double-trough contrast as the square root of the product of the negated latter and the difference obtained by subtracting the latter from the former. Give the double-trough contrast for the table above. 0.18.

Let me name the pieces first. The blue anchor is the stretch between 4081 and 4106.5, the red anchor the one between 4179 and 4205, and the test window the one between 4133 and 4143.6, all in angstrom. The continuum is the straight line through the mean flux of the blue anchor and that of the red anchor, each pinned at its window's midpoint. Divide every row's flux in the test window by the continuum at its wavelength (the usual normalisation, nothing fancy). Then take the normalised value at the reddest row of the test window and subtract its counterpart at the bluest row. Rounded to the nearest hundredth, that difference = -0.12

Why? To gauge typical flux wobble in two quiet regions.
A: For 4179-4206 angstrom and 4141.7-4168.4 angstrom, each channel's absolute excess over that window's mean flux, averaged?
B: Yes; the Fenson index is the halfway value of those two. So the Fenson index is 0.138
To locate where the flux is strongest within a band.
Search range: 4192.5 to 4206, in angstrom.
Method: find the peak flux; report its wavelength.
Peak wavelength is 4195.89 angstrom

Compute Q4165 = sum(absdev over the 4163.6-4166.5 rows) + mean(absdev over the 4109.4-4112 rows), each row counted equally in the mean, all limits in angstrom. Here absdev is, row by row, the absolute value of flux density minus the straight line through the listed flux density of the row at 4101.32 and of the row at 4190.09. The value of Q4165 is 0.3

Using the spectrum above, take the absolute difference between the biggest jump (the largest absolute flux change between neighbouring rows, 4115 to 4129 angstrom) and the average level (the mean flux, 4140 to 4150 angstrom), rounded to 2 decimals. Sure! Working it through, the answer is 1.93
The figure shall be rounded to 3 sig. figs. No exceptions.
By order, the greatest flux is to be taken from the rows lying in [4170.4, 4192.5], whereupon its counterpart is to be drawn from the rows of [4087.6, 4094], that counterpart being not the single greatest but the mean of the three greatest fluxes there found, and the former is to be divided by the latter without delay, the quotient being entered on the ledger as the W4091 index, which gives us 1.36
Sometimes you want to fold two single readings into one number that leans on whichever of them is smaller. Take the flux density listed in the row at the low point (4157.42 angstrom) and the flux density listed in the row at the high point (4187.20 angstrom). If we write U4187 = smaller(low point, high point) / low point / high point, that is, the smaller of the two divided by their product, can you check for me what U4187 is 0.375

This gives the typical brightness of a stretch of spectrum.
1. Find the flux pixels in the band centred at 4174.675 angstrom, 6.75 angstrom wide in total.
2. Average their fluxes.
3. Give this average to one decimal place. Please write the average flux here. 2.3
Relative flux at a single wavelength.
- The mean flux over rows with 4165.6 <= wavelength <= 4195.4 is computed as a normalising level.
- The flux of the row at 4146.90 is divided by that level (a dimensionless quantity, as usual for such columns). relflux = 0.956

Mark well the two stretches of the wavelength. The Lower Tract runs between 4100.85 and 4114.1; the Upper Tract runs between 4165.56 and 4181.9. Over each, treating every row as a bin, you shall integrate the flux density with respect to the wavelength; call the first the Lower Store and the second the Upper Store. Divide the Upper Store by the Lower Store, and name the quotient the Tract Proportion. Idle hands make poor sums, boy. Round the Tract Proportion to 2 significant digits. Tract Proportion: 1.5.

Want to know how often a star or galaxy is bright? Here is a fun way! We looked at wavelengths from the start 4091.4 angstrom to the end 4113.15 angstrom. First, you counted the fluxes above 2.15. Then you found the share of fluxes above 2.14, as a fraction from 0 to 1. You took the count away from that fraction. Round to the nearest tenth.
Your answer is -1.0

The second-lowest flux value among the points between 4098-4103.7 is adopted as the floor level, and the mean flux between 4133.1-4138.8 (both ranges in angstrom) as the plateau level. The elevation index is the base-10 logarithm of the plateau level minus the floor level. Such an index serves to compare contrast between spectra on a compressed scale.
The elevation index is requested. -0.27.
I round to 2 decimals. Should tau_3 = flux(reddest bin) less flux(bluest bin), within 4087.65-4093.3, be -0.10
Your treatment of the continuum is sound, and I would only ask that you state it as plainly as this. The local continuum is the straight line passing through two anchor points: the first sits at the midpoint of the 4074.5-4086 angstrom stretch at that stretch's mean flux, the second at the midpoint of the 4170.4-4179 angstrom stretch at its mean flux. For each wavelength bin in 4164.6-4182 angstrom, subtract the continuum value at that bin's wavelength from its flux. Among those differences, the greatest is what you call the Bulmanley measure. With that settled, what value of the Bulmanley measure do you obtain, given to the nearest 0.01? 0.28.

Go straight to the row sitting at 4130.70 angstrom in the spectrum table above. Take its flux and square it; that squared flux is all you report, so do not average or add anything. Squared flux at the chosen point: 4.6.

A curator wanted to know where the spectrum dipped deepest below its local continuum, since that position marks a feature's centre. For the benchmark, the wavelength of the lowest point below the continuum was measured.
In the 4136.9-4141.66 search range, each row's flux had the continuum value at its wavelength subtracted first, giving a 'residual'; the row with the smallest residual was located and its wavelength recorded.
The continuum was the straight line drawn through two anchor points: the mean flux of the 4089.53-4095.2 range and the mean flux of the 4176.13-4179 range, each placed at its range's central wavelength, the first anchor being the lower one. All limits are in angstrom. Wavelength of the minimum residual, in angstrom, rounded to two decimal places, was 4140.22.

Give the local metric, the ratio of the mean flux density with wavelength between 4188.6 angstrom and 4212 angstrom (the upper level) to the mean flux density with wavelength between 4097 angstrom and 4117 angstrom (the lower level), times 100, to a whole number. 105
